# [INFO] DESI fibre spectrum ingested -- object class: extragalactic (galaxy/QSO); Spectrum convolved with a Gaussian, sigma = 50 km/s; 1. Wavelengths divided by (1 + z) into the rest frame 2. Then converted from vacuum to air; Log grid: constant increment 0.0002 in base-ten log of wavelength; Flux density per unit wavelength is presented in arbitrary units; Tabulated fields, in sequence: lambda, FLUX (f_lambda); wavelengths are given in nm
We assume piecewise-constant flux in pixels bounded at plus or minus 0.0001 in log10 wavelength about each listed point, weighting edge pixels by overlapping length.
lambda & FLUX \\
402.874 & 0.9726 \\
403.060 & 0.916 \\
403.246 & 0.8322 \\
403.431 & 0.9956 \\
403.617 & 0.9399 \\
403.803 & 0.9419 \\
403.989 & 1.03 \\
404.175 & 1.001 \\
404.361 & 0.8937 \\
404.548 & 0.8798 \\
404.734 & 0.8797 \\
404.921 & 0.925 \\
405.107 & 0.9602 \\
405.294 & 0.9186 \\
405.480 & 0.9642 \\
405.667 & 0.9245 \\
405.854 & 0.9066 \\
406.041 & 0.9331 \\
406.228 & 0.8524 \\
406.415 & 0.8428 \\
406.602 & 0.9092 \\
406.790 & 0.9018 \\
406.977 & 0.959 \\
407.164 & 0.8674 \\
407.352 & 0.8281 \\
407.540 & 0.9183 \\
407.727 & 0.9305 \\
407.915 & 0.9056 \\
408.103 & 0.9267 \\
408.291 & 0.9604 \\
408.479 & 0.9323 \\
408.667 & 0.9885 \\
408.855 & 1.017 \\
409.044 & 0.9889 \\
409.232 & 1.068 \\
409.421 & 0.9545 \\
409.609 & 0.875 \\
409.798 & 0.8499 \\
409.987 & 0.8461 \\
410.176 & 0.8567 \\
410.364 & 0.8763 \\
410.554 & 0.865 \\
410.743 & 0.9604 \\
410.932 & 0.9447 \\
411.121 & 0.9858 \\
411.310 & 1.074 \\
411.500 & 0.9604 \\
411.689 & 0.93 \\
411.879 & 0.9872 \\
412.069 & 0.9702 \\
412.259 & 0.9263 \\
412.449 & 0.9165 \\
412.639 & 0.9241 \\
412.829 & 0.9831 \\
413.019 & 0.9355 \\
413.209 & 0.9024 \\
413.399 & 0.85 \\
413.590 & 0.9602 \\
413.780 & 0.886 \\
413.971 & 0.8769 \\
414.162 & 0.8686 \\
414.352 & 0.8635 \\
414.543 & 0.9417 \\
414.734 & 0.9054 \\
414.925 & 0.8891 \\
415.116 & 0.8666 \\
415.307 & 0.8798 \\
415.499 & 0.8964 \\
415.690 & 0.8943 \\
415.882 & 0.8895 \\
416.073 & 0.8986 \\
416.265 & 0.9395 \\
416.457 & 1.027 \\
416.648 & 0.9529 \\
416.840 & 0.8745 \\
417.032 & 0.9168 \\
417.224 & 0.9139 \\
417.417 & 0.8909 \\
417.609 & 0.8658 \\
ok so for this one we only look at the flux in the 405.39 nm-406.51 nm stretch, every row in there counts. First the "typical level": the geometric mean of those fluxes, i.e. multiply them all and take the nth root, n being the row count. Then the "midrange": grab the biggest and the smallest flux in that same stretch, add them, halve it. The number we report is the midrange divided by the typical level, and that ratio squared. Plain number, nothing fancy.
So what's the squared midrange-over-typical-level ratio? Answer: 1.00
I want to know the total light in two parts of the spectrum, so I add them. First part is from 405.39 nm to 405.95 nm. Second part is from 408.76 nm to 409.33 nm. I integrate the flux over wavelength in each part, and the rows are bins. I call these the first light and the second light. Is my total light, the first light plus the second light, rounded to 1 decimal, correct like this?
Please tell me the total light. 1.1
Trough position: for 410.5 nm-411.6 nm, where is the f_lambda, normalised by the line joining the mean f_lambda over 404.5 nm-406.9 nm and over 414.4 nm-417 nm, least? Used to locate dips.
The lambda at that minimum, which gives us 410.554 nm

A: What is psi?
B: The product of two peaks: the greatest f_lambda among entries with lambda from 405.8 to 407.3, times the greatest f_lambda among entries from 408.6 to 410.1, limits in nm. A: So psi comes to 1.02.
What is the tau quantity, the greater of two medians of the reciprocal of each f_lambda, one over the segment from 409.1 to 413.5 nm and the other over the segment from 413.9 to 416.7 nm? 1.12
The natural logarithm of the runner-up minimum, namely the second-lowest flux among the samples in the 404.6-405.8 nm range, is -0.085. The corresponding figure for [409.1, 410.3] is -0.163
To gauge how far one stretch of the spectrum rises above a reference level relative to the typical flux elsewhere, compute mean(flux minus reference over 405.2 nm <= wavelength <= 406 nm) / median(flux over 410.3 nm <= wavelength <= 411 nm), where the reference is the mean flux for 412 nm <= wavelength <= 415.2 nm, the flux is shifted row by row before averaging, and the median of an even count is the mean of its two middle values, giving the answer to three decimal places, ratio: 0.021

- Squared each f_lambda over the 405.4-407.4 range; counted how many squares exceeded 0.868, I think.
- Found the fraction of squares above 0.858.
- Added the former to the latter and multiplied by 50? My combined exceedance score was 164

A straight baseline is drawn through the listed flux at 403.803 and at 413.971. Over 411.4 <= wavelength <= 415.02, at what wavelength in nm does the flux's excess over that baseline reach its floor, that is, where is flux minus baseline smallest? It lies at 413.399 nm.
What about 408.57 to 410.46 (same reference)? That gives 409.987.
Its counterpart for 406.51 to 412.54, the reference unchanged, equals 407.352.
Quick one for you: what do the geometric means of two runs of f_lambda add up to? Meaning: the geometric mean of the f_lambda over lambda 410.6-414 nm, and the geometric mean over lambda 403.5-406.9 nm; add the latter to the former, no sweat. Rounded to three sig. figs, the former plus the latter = 1.86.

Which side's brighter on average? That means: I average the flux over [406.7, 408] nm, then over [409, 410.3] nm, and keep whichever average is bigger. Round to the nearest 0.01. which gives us 0.92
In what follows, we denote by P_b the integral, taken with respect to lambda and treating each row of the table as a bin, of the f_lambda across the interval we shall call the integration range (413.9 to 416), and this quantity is 1.87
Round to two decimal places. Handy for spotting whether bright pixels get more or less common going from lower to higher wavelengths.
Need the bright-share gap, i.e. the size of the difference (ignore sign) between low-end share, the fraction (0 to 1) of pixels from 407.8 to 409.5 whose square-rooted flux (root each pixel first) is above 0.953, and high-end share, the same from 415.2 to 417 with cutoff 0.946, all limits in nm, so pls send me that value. 0.33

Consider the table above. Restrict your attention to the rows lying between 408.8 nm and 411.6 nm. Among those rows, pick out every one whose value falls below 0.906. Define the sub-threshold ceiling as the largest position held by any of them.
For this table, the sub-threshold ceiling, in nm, 410.554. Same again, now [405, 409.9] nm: 409.798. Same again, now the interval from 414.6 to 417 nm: 416.840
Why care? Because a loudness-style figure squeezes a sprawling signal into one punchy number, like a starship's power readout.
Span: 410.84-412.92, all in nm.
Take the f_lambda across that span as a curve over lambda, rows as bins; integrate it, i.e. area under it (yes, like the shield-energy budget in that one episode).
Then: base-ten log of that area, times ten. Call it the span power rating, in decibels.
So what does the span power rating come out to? 3.0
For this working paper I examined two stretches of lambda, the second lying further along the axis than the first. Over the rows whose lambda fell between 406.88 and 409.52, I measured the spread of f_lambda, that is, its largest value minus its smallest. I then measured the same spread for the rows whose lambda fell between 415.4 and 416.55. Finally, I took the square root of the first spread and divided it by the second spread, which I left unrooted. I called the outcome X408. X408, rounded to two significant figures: 3.6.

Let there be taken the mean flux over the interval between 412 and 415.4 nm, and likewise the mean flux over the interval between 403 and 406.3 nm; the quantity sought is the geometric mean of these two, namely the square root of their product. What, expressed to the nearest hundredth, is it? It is 0.92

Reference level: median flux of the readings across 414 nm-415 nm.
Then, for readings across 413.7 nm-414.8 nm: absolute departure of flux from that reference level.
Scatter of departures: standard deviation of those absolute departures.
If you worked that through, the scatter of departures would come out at 0.02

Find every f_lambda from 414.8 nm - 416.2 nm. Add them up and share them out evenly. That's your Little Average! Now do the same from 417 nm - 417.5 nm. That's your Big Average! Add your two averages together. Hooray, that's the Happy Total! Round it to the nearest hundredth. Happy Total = 1.79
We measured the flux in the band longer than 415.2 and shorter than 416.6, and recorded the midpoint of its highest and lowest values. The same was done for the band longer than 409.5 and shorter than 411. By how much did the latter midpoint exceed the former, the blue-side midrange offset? -0.05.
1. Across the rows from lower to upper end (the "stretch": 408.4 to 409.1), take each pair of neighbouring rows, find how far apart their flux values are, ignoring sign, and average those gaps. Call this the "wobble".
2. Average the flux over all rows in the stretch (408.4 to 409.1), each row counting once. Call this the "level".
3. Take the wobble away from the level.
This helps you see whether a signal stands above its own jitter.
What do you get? 0.944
